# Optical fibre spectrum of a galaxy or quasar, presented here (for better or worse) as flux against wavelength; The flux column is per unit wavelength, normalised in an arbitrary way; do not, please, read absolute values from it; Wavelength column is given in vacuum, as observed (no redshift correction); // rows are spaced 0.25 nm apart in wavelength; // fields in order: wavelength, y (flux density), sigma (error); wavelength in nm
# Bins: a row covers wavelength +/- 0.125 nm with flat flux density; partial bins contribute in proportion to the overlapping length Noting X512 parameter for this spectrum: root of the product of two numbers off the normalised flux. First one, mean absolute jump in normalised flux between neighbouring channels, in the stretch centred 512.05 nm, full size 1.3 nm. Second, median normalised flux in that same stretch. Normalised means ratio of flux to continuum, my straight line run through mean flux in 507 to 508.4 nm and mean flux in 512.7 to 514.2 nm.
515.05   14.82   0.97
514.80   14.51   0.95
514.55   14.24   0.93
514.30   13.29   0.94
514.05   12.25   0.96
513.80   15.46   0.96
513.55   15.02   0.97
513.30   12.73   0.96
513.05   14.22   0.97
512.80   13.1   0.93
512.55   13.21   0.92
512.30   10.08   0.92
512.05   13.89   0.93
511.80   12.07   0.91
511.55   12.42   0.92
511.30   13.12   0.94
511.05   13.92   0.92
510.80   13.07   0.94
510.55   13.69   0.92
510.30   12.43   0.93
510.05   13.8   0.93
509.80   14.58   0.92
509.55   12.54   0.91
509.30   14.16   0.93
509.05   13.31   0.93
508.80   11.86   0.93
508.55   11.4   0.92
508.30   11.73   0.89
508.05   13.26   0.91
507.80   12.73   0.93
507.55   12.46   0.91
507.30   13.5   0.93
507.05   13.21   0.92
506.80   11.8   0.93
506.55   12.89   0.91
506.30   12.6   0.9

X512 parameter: 0.39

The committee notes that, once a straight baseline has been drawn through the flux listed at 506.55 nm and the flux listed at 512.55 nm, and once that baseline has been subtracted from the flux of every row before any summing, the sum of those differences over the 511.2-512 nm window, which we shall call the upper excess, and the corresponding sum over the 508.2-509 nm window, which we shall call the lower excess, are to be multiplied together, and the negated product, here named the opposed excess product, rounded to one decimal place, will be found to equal -7.4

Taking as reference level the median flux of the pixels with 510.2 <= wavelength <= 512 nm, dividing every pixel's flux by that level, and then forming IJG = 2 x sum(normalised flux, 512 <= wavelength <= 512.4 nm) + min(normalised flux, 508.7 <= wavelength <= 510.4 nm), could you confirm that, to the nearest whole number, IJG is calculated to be 5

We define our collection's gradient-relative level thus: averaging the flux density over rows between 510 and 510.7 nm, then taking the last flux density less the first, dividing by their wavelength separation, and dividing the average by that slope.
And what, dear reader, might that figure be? -60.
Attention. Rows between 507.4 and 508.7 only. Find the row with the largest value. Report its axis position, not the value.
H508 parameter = 508.05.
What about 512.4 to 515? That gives 513.80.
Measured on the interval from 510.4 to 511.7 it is 511.05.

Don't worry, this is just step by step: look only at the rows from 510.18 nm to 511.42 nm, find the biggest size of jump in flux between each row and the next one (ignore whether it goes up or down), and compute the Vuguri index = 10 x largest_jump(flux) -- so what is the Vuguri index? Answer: 12.6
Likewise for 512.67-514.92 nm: 32.1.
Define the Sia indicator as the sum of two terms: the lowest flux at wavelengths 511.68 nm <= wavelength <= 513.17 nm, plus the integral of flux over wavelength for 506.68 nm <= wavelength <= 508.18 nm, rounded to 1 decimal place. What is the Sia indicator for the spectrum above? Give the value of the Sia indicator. 29.3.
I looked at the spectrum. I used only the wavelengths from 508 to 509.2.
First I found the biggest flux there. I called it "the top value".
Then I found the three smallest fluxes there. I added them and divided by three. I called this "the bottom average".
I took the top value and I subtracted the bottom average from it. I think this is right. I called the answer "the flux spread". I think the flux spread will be 1.6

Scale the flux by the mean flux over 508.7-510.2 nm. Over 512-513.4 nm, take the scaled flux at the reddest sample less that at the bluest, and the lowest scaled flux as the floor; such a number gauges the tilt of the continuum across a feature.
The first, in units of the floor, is -0.12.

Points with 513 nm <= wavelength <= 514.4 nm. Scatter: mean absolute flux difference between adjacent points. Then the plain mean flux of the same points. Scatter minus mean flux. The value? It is -12.1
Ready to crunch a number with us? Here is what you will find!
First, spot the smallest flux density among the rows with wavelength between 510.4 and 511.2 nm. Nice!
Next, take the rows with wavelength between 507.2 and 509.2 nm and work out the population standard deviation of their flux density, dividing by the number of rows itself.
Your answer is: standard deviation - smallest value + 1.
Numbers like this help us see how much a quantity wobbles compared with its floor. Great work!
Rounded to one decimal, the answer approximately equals -11.3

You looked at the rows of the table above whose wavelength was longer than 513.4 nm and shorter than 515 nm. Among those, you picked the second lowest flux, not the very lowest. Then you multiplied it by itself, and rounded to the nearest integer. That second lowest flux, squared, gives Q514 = 177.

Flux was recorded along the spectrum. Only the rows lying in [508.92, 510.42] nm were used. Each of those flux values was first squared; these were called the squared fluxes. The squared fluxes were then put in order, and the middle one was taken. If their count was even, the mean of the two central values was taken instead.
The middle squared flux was 184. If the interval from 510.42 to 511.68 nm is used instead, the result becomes 172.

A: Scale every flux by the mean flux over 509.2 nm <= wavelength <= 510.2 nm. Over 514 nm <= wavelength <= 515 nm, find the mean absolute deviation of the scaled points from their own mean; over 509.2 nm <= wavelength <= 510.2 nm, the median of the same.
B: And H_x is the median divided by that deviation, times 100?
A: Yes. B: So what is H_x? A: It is 1742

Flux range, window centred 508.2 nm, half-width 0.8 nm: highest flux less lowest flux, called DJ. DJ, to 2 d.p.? 1.86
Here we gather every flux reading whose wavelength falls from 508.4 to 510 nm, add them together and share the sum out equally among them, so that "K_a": 13.0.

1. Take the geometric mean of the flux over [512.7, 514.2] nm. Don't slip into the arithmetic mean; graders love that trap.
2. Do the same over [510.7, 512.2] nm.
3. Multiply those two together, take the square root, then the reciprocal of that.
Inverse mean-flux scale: 0.0746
